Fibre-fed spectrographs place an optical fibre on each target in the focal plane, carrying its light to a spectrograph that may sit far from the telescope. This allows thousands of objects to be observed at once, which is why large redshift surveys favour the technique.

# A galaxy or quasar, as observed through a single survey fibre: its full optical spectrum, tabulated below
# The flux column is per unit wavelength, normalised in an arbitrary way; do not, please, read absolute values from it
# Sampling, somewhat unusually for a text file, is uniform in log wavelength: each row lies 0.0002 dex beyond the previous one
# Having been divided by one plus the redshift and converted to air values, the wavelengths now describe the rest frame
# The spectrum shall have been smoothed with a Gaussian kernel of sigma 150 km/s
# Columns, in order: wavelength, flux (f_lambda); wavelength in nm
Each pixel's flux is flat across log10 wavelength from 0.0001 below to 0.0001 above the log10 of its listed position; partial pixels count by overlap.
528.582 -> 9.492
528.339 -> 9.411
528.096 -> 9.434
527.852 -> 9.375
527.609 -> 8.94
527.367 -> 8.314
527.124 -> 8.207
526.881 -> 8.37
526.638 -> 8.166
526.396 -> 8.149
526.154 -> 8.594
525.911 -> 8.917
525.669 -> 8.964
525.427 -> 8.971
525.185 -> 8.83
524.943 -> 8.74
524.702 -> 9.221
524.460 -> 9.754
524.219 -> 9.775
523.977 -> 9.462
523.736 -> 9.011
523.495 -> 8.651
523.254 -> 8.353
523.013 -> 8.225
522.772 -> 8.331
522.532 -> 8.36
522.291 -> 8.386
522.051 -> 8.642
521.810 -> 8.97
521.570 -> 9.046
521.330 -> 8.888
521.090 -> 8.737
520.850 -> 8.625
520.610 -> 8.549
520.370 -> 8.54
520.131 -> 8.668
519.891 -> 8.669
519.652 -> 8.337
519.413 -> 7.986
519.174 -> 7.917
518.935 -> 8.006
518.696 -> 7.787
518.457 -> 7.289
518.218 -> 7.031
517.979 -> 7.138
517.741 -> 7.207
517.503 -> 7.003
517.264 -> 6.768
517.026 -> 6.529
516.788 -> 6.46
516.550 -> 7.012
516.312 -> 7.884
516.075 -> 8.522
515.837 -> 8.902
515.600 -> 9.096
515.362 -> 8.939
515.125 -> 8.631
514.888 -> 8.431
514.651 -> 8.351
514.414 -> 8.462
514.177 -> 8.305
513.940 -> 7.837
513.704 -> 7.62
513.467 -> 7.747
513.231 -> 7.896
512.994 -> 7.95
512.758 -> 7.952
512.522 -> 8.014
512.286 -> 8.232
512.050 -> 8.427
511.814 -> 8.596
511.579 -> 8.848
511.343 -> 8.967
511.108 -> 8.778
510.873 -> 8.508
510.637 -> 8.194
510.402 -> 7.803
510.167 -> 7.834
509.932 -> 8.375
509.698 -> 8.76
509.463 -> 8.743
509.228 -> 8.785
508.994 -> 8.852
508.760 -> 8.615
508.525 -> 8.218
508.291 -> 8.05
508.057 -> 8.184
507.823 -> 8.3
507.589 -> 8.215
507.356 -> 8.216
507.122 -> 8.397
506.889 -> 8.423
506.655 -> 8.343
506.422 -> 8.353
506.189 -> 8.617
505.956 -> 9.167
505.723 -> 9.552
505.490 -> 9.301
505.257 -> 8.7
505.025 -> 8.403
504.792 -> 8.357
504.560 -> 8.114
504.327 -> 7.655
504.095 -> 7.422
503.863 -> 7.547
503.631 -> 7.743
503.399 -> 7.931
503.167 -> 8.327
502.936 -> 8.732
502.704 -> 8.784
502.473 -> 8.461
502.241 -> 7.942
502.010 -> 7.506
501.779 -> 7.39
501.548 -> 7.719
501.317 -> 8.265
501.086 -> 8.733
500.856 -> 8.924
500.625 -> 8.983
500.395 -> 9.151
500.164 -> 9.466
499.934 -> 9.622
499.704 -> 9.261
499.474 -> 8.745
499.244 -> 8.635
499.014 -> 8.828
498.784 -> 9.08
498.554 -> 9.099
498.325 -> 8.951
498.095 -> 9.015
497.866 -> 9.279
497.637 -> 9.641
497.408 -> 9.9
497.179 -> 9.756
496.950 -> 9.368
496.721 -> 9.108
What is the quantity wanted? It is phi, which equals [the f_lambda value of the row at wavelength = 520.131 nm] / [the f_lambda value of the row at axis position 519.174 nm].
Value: 1.09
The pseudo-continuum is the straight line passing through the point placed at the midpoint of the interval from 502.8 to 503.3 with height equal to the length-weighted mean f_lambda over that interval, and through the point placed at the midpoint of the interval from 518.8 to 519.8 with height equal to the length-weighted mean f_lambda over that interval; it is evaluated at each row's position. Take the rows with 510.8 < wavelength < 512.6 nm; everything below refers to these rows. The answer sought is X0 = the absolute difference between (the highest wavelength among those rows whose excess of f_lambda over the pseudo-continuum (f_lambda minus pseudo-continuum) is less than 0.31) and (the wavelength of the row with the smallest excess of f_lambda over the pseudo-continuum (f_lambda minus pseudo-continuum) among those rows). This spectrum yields 0.00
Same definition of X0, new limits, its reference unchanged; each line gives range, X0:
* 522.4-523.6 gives 0.00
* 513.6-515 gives 1.18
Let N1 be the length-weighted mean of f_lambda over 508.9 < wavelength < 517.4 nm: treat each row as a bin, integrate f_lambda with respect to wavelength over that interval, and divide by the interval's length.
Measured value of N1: 8.2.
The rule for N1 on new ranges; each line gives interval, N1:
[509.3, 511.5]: 8.5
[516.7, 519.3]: 7.2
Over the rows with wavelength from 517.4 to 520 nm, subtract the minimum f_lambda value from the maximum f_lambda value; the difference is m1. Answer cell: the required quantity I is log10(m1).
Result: 0.22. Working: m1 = 1.7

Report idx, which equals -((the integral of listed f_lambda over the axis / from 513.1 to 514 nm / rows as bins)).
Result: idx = -7.0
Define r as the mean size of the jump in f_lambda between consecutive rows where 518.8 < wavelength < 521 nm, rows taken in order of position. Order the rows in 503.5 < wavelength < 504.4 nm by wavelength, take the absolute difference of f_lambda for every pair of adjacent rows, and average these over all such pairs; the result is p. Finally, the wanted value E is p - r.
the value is 0.05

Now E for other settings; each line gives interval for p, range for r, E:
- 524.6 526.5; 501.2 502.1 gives -0.11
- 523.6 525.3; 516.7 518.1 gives 0.15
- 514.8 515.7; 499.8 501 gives 0.05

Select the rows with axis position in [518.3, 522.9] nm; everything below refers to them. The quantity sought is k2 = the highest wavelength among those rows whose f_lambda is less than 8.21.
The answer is 519.413 nm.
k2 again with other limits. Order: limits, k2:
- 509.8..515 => 513.940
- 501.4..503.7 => 503.631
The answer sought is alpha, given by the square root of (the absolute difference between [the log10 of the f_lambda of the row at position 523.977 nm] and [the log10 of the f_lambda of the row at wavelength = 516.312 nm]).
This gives 0.28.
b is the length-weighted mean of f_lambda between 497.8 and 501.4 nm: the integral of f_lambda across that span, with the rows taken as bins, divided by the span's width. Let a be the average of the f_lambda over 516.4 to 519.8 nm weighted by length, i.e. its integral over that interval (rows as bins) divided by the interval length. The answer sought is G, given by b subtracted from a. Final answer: -1.7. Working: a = 7.3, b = 9.01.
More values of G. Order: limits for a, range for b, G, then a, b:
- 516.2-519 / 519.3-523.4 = -1.4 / 7.2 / 8.55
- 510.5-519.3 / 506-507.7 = -0.4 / 8.0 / 8.40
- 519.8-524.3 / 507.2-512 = 0.3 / 8.7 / 8.44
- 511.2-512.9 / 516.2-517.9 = 1.5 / 8.4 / 6.98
